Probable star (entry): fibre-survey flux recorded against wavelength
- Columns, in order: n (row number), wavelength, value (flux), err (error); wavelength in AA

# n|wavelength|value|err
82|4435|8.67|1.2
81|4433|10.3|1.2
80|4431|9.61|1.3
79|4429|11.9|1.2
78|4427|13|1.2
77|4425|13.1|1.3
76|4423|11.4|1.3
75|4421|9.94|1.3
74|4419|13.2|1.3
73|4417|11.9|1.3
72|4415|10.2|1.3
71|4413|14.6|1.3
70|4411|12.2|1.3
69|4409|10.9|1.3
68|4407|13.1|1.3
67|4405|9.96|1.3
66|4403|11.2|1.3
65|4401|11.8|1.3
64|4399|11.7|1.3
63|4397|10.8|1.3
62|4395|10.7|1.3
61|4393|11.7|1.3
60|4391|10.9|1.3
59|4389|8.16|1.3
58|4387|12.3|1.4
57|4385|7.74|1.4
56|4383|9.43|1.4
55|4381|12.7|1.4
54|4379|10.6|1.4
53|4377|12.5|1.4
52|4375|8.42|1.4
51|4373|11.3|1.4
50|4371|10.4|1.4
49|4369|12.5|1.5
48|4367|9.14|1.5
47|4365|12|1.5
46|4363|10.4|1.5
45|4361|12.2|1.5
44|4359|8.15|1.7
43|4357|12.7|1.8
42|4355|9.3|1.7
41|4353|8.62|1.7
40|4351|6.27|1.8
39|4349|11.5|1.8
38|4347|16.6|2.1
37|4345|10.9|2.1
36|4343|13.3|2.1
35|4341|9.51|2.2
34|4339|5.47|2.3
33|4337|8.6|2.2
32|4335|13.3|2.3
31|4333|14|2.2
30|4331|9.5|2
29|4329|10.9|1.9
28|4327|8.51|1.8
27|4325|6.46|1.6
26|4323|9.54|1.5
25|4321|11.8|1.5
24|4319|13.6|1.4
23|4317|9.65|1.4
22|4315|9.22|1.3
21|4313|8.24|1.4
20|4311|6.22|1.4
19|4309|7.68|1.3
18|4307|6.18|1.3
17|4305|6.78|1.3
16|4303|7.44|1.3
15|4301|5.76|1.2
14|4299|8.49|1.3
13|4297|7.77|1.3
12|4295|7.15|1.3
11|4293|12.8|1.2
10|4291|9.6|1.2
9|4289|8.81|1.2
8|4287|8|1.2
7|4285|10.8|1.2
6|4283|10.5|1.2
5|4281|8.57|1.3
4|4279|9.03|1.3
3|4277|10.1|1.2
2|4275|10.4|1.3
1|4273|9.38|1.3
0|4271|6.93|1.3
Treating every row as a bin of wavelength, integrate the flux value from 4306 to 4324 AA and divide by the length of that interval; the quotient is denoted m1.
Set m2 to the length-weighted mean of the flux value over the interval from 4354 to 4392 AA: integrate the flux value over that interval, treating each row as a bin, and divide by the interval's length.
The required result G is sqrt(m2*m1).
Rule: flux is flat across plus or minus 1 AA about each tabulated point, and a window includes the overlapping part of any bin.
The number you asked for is 9.8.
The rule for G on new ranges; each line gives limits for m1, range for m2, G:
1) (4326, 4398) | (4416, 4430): 11.3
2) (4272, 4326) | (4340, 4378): 9.8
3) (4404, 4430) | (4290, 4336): 10.5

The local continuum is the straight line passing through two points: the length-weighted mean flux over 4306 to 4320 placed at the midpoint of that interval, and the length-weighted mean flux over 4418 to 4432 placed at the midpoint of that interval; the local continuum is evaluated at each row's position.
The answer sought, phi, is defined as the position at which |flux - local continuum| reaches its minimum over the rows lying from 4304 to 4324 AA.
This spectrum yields 4313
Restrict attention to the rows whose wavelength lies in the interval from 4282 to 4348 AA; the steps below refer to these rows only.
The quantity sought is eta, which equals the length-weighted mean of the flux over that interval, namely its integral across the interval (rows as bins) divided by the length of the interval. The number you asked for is 9.5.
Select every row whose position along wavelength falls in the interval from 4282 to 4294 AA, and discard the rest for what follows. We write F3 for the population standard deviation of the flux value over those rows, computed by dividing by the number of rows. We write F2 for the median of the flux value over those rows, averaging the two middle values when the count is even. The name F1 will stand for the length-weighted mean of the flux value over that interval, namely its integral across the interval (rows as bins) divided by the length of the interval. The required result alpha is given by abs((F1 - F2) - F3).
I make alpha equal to 1.5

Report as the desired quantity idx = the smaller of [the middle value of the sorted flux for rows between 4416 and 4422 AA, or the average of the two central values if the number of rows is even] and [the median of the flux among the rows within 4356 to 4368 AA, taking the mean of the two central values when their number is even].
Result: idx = 11.2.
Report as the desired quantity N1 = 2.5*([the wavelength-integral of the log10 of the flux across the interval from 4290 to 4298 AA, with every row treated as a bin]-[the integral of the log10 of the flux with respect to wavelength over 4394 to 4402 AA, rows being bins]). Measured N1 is -1.8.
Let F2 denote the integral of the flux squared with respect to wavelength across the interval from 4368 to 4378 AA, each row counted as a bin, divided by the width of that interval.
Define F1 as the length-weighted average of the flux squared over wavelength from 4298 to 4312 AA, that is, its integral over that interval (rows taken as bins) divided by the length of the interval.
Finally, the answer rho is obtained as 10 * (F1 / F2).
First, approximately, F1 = 49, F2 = 124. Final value 4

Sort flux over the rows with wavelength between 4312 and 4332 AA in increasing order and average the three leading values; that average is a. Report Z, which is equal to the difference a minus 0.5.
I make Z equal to 7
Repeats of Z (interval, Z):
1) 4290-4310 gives 6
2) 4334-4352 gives 6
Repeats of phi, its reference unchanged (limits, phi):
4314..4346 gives 4341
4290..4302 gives 4299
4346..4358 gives 4355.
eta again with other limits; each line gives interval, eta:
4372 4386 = 10.4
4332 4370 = 10.8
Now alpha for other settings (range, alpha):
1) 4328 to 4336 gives 2.0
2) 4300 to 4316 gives 1.0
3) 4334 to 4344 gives 2.5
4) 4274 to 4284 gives 1.2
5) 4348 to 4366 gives 2.3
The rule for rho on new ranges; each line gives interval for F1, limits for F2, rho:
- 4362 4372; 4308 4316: 19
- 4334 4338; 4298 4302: 24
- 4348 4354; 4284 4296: 9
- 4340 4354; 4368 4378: 10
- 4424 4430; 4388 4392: 17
